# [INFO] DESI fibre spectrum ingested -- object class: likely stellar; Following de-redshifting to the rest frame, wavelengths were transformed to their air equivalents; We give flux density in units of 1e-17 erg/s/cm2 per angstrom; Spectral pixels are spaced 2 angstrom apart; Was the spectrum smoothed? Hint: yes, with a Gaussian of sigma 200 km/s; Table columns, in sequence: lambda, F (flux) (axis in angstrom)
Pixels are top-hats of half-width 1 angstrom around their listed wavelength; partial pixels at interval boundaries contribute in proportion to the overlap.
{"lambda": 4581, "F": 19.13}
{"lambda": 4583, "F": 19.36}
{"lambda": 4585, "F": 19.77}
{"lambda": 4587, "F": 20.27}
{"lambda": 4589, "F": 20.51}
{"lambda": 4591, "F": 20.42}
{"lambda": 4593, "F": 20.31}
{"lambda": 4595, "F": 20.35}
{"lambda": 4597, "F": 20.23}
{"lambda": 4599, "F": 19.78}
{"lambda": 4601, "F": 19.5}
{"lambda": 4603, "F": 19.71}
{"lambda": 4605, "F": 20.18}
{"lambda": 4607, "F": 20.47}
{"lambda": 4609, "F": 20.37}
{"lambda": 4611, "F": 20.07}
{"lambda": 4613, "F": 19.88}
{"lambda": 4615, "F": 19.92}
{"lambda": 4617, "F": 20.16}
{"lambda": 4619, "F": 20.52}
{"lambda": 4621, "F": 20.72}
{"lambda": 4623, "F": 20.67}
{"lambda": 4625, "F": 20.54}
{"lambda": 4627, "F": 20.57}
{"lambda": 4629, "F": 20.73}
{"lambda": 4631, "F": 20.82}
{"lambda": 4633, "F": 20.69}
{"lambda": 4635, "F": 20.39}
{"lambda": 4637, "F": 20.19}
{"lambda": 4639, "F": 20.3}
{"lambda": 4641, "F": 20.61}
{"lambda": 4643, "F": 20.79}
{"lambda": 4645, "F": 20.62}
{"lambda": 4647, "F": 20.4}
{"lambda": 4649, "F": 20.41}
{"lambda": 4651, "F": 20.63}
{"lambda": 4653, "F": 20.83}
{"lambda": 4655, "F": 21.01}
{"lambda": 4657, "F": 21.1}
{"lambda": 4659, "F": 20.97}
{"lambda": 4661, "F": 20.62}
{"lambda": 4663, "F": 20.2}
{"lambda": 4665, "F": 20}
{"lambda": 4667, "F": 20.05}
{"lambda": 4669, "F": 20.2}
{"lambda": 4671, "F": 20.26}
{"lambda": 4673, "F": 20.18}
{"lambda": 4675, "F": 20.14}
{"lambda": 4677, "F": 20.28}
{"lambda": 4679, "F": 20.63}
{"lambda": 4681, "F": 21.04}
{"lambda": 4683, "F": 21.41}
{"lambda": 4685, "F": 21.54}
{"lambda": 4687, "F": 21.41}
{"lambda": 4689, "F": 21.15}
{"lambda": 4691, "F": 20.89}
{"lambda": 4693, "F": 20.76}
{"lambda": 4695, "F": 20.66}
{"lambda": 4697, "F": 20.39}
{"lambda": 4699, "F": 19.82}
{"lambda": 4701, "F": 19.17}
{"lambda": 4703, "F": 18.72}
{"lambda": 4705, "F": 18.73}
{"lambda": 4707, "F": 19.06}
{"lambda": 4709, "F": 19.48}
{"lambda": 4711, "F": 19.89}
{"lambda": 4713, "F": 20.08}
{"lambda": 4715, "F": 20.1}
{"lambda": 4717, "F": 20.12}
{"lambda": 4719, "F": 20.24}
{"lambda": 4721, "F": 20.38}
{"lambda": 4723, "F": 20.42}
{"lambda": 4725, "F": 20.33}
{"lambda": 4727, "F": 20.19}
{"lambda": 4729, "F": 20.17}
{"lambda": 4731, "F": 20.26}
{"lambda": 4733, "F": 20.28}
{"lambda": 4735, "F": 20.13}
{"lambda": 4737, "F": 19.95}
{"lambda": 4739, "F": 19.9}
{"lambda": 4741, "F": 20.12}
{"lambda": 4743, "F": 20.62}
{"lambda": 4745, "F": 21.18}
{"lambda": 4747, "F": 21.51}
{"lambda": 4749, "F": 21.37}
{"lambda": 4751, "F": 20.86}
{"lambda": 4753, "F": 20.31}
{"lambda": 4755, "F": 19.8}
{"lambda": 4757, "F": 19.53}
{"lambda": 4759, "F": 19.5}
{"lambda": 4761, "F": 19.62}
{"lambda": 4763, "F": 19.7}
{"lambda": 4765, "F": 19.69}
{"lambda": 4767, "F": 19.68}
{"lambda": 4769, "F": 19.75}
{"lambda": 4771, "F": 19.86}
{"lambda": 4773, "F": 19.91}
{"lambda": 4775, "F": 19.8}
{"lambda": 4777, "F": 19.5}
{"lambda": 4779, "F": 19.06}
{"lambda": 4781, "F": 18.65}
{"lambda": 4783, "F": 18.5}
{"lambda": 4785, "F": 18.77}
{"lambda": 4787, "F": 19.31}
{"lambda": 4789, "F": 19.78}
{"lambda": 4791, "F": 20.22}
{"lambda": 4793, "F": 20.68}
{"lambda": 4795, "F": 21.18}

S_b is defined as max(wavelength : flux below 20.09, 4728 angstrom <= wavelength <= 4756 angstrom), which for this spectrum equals 4755 angstrom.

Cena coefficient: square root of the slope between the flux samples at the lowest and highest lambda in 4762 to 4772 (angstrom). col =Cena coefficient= 0.14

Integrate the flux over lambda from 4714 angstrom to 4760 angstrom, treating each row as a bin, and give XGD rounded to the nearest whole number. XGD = 935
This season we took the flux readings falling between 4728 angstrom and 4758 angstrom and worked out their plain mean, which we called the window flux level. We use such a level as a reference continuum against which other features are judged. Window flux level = 20.4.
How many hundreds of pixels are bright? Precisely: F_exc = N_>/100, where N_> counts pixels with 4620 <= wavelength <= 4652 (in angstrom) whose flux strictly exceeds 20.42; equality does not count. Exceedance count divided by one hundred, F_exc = 0.11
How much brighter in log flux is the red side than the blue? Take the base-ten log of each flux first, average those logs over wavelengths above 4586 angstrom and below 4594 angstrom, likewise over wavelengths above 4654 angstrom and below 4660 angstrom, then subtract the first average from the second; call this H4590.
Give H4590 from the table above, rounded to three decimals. 0.014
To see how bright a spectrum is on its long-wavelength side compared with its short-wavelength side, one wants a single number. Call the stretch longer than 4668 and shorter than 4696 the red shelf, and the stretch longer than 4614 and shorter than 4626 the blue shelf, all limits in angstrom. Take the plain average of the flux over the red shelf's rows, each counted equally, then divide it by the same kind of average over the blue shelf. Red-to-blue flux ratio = 1.02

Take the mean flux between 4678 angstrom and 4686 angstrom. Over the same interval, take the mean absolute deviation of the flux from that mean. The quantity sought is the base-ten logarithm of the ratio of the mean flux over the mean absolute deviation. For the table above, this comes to 1.82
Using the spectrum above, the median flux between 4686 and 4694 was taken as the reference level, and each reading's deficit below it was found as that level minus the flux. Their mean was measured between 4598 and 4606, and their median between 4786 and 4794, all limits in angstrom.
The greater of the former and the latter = 1.2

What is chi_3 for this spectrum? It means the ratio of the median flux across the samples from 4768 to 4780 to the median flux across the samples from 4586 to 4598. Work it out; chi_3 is 0.97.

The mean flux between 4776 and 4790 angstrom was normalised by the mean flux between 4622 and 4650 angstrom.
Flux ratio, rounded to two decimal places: 0.93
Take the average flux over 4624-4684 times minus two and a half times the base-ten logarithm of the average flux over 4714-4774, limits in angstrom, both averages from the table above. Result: -67.1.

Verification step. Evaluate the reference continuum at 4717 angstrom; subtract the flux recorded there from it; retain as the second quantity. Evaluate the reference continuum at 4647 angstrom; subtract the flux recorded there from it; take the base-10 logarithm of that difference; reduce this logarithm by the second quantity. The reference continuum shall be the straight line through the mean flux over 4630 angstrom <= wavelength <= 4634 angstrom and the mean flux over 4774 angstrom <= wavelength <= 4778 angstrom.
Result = -0.6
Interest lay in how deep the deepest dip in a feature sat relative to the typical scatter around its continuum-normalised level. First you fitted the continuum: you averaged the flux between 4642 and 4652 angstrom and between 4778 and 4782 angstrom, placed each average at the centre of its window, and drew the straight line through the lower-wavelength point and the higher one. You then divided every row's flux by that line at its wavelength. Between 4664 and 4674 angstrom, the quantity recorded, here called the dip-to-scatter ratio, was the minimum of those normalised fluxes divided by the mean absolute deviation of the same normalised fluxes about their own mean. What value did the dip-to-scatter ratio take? 165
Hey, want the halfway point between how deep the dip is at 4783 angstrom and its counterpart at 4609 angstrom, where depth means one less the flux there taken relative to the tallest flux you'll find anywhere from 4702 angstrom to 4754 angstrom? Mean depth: 0.10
